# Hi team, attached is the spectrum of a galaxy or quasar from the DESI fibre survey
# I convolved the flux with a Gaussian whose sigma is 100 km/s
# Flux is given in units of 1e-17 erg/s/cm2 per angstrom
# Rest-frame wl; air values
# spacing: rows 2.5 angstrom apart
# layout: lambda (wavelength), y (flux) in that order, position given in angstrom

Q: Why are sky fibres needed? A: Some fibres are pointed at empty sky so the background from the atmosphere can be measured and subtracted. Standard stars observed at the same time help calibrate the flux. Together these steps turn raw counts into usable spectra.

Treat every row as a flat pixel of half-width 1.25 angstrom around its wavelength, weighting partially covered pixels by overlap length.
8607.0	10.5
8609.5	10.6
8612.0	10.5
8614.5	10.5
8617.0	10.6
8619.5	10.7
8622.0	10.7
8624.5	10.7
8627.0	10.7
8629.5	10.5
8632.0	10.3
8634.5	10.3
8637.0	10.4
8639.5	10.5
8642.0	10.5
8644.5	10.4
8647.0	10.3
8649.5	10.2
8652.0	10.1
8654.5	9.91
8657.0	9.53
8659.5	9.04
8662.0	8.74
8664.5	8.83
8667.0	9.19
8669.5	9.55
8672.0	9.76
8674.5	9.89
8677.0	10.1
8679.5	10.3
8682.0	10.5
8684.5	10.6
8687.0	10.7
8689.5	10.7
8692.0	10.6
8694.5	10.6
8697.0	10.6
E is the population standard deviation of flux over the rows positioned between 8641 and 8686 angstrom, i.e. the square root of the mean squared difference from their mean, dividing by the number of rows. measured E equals 0.6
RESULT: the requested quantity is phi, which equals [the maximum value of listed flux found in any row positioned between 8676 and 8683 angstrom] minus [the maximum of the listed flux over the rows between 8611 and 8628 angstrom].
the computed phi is -0.20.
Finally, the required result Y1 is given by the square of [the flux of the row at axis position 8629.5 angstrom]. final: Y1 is 110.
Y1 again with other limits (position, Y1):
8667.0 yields 84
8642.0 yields 110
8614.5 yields 110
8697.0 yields 112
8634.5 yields 106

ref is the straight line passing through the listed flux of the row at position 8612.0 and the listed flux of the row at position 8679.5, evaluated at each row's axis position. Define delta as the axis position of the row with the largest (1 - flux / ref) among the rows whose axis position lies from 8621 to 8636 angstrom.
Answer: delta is 8632.0 angstrom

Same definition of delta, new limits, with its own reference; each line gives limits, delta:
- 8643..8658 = 8657.0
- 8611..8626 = 8612.0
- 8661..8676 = 8662.0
